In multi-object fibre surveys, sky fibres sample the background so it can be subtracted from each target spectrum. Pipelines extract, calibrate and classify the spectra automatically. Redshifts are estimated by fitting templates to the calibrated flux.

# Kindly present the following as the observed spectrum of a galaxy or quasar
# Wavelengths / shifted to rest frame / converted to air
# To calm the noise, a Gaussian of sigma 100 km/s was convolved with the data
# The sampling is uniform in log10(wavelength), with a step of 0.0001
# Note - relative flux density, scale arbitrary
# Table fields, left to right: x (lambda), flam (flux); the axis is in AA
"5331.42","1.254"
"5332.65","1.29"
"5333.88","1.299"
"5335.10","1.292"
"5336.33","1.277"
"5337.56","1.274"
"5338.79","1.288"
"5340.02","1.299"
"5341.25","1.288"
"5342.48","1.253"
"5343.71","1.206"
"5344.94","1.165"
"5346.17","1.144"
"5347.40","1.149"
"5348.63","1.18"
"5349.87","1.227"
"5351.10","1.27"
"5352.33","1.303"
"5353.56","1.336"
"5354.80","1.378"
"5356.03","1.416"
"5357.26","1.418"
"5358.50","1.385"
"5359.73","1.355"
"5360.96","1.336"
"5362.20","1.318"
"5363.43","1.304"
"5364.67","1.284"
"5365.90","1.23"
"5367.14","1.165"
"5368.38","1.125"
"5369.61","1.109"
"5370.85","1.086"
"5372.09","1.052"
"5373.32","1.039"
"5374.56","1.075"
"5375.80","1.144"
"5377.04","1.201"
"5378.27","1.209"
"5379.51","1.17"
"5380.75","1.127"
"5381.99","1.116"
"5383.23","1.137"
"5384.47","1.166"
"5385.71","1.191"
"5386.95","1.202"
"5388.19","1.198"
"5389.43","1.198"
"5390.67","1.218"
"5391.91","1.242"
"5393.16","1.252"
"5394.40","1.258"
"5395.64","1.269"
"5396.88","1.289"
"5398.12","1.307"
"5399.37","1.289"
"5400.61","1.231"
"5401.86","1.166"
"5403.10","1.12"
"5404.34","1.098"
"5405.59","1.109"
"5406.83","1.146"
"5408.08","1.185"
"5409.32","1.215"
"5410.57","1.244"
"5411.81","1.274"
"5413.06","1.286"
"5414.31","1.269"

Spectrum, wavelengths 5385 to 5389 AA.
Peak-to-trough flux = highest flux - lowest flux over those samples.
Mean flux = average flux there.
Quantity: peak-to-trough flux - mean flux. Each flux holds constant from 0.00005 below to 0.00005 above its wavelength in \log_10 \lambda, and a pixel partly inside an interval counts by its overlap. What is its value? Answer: -1.19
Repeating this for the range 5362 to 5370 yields -1.01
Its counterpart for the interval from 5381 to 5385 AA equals -1.09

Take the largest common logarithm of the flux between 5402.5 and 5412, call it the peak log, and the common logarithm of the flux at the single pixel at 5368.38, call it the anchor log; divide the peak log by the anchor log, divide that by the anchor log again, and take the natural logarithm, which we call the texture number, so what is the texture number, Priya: 3.7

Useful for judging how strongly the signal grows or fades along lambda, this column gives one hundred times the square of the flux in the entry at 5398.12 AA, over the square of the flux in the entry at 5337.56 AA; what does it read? 105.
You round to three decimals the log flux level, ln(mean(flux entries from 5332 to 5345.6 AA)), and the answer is 0.236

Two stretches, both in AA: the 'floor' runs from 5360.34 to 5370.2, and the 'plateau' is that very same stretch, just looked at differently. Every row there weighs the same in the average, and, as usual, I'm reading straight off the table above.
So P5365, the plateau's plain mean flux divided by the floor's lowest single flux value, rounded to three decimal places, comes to 1.113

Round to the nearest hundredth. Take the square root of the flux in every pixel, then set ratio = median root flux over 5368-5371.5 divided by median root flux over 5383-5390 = 0.96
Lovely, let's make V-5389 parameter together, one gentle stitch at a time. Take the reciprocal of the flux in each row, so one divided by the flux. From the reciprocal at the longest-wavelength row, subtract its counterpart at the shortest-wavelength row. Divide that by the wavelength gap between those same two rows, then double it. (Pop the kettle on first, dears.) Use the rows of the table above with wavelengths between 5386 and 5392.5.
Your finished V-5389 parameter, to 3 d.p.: -0.011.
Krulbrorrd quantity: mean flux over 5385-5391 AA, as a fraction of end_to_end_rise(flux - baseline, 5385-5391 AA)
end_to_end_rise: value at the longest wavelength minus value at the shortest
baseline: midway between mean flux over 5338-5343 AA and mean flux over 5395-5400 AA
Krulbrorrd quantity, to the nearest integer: 44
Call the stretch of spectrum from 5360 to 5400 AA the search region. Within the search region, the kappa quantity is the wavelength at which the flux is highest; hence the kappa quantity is 5360.96 AA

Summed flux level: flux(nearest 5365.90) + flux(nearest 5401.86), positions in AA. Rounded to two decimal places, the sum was 2.40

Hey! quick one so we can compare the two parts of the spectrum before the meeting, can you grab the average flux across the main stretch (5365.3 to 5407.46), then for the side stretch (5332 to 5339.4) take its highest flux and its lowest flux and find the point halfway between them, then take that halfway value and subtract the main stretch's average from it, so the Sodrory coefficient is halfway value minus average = 0.11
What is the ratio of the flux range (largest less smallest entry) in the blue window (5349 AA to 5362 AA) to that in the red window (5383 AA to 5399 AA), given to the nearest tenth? 1.1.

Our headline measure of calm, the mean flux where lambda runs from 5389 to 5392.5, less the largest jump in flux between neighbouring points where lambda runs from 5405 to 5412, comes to 1.18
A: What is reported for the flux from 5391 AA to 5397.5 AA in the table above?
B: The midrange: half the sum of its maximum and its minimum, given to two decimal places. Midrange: 1.27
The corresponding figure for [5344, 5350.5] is 1.19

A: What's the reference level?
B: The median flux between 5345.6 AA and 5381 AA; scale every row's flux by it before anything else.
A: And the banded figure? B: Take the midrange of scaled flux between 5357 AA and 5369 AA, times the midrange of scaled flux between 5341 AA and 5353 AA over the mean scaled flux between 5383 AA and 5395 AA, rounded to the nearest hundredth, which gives 1.07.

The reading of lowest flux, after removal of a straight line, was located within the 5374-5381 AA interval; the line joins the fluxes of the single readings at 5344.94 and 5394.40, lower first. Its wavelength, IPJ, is 5374.56 AA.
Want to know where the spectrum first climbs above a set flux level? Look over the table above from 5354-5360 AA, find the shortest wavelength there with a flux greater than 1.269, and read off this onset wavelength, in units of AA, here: 5354.80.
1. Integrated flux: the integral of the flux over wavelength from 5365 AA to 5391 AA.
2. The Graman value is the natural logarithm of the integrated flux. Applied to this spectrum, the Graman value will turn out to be 3.40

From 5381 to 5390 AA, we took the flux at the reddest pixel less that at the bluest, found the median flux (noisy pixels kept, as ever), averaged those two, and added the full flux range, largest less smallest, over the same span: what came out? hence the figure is 0.72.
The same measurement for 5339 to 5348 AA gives 0.68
